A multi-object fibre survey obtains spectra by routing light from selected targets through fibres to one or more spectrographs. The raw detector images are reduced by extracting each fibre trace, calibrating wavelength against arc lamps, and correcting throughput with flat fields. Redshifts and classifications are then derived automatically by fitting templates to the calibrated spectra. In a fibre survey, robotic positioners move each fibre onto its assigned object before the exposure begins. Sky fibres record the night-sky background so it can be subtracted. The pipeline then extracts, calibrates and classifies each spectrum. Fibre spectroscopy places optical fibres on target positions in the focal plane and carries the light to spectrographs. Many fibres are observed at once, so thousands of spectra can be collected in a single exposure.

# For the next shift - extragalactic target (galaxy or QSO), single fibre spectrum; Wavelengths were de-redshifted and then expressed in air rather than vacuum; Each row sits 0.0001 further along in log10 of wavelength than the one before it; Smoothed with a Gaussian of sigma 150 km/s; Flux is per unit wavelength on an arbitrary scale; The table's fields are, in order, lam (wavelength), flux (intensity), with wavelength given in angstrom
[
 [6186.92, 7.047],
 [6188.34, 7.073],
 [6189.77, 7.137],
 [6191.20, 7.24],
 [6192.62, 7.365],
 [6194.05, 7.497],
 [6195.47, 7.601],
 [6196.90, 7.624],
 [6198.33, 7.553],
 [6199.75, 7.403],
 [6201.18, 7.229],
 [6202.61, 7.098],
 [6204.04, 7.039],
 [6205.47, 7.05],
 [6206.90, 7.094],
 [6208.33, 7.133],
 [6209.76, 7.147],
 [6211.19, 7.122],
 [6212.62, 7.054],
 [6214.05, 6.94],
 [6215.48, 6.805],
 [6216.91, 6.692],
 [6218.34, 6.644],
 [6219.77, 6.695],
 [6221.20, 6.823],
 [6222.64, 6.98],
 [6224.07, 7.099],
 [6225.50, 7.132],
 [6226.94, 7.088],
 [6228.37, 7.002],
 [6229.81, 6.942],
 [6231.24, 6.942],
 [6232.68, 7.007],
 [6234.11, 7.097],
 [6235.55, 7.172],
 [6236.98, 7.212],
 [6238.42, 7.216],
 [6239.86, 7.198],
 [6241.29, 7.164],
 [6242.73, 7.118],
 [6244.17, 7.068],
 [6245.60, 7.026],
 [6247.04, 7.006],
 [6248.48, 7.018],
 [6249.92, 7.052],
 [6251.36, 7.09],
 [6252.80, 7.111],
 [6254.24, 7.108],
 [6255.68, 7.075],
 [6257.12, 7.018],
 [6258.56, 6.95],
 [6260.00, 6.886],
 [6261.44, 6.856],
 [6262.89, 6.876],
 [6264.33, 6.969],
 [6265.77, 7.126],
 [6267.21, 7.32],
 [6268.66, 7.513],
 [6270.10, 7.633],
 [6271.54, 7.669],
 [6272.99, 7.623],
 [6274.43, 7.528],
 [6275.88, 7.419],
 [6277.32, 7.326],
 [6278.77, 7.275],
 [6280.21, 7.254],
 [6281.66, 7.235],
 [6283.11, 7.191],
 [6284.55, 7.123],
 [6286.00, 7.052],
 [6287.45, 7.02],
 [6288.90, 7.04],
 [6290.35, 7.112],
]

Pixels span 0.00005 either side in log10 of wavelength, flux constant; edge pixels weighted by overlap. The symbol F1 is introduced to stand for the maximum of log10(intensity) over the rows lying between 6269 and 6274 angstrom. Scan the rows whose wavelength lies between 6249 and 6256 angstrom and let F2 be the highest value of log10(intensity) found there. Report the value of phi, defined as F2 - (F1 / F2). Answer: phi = -0.19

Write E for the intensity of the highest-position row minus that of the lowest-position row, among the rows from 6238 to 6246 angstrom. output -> -0.19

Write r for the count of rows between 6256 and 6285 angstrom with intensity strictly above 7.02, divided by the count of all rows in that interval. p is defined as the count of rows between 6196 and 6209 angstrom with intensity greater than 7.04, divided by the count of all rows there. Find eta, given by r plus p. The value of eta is 1.59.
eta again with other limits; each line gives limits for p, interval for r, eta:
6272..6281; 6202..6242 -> 1.61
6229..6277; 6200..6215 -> 1.54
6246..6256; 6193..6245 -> 1.41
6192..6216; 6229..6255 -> 1.55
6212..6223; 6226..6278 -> 0.79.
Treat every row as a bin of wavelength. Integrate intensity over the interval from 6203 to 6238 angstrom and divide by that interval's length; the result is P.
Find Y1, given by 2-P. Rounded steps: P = 7.00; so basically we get -5.00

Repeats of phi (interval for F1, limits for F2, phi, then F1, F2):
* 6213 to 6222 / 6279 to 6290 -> -0.12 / 0.84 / 0.861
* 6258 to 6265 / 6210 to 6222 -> -0.14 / 0.84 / 0.853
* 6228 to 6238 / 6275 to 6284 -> -0.12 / 0.86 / 0.870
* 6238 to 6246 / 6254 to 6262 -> -0.16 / 0.86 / 0.852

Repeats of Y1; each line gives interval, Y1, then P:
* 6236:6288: -5.18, 7.18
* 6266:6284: -5.41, 7.41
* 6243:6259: -5.05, 7.05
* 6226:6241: -5.09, 7.09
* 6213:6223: -4.80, 6.80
